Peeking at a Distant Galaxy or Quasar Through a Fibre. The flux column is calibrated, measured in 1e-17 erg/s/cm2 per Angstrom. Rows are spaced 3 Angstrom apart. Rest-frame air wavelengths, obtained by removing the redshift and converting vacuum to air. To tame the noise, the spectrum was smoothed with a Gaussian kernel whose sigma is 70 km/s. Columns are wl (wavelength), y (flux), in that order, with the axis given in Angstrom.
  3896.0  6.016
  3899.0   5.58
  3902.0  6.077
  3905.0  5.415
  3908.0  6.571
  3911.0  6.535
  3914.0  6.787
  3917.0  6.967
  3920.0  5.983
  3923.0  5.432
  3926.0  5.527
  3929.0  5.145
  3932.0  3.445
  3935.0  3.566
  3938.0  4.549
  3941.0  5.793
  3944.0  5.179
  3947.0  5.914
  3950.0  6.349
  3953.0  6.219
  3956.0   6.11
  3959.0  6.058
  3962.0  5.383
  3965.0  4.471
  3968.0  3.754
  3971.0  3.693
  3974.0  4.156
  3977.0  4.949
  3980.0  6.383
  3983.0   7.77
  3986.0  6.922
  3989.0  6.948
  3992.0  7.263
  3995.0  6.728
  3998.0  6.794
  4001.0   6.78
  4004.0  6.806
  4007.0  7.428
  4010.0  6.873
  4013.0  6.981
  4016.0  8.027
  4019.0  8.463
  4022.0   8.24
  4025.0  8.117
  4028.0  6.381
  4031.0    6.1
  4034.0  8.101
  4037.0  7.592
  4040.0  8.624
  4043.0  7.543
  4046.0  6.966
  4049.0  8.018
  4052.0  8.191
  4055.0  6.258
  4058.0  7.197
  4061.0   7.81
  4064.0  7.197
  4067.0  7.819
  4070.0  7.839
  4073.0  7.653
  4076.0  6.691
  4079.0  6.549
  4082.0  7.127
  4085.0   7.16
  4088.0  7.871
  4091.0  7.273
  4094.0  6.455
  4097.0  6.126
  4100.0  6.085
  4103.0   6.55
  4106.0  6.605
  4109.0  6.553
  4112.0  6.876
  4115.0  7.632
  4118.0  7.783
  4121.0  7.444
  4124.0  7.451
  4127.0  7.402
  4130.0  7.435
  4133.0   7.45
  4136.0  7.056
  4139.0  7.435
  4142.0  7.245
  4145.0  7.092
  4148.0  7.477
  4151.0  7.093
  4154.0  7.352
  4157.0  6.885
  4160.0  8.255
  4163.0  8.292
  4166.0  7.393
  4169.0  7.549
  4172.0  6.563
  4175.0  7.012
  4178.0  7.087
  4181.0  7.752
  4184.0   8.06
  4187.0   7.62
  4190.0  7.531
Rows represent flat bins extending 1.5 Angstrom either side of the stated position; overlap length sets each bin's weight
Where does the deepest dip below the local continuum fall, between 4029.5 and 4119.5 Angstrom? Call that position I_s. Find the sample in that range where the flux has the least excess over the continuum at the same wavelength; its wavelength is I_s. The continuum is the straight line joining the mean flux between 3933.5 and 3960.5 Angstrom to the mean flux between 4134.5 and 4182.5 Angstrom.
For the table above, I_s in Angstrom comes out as 4100.0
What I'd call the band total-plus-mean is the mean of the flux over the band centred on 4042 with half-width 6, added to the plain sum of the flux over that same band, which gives 38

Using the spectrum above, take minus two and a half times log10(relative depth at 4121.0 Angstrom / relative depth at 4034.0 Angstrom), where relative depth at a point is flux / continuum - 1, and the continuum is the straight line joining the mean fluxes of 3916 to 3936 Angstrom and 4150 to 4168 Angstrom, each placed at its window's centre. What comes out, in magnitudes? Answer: 2.2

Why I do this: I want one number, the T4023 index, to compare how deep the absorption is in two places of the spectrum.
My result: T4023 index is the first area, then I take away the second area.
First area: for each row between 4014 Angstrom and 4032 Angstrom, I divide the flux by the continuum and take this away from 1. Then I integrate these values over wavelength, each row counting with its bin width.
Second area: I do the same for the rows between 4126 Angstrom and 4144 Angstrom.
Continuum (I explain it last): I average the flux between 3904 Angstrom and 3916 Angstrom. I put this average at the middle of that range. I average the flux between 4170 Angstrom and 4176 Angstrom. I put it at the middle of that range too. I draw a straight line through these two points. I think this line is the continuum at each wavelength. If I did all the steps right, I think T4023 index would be -1.2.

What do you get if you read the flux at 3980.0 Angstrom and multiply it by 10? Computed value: 64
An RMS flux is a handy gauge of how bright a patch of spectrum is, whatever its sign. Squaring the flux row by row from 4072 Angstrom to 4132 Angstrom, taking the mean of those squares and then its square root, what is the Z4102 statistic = 7.1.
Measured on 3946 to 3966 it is 5.8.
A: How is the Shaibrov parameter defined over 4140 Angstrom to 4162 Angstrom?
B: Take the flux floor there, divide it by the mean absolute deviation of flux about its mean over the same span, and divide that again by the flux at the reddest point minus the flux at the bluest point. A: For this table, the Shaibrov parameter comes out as 23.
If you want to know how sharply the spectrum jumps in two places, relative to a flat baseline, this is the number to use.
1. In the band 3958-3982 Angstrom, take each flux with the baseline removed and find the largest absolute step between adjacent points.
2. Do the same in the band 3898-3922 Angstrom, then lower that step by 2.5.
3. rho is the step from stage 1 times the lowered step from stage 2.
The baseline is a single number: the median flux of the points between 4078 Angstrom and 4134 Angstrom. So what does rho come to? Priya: -1.9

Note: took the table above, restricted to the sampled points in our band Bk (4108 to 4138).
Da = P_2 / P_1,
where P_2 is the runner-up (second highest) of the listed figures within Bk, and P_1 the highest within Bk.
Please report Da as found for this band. 0.98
